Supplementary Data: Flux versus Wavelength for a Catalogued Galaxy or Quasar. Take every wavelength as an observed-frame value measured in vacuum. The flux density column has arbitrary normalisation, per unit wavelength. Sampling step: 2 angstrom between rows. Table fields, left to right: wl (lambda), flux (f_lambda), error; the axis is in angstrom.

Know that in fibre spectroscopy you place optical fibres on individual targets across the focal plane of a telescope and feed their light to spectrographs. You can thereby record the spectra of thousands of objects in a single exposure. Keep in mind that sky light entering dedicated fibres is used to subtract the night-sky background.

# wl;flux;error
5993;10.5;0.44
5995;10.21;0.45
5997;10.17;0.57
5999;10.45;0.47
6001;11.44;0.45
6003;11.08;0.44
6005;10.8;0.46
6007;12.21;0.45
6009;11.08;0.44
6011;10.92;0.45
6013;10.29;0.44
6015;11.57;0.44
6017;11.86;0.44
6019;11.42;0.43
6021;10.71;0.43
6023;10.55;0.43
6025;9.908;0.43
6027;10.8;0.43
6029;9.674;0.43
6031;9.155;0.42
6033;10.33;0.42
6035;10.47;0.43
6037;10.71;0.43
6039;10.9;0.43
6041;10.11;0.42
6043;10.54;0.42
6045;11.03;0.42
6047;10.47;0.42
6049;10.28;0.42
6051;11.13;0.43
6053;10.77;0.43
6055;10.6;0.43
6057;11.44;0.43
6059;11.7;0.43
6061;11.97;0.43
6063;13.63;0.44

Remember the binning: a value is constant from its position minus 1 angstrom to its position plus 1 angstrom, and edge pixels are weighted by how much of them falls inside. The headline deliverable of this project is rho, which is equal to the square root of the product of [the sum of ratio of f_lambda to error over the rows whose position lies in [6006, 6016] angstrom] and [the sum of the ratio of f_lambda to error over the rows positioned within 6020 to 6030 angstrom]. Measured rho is 123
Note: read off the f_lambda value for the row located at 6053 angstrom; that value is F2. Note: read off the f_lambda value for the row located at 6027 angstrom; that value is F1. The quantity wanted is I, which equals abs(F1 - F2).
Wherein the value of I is 0.0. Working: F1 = 10.8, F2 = 10.77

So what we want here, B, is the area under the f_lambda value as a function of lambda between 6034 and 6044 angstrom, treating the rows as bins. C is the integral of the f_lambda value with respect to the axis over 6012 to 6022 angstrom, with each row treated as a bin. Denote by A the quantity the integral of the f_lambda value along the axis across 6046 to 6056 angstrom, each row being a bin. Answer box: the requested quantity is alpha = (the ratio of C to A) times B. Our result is 111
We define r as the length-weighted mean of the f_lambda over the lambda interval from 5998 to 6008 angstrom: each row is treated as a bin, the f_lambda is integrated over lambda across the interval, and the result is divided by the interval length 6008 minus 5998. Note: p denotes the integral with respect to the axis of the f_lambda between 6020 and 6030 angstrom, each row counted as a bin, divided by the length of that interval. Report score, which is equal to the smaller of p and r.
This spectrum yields 10.3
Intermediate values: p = 10.3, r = 11.2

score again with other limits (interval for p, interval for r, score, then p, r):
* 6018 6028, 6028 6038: 10.1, 10.7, 10.1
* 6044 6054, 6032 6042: 10.5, 10.7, 10.5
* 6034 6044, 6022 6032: 10.0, 10.5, 10.0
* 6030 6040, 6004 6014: 10.3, 10.3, 11.1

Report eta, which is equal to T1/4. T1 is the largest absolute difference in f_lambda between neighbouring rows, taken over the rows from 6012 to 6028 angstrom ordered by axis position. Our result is 0.32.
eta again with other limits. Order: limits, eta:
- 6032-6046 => 0.20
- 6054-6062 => 0.21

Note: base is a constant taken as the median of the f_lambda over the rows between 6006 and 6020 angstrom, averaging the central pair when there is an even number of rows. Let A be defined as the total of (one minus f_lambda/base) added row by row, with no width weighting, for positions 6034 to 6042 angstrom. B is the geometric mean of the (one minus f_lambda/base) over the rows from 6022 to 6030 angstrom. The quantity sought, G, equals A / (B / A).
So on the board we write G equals 0.98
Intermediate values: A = 0.306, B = 0.0957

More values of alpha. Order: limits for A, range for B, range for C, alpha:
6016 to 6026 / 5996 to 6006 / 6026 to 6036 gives 100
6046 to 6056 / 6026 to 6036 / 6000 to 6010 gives 107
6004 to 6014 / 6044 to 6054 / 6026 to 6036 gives 98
